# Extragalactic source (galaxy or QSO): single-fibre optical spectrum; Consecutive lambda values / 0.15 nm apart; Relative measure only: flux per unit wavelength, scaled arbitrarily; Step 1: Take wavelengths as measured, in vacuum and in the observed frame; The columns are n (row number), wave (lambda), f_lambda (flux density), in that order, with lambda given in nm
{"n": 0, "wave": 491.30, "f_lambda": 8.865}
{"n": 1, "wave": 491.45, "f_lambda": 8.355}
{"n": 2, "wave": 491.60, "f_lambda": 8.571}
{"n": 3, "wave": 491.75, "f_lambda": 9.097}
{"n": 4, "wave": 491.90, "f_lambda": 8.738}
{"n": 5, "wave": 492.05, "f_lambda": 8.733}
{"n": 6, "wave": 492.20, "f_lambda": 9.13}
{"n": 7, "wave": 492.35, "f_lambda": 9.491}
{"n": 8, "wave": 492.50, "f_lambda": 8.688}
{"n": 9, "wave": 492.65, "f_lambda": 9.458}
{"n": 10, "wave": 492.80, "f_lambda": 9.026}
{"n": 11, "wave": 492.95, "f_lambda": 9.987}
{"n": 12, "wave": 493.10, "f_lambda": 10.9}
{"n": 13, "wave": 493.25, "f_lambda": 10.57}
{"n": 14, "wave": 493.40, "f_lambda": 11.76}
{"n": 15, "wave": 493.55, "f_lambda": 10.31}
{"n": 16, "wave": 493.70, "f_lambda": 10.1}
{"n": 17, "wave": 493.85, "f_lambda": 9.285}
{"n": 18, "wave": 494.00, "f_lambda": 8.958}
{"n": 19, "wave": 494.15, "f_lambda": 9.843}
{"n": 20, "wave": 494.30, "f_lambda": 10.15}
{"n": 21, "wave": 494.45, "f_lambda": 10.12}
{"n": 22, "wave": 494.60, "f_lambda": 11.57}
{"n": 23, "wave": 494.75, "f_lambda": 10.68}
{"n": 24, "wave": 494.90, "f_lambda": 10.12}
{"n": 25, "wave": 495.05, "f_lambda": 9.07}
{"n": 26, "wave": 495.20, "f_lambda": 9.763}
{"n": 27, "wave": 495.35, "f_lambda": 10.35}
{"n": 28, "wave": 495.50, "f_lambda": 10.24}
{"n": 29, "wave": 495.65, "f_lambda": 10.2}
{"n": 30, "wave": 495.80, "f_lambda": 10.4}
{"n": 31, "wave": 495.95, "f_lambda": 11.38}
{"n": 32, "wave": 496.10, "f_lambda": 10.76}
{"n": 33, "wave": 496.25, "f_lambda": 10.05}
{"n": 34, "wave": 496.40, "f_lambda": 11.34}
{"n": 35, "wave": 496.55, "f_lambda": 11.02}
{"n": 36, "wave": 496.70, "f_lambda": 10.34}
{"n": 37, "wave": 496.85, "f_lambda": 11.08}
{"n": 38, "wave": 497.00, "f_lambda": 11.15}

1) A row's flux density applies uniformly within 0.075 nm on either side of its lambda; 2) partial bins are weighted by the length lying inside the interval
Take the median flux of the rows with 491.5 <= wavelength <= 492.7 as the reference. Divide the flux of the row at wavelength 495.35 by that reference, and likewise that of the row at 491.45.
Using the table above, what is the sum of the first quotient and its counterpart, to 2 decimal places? 2.10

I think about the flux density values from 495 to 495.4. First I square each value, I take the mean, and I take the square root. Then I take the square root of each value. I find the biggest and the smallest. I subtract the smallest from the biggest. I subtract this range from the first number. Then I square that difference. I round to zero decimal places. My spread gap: 91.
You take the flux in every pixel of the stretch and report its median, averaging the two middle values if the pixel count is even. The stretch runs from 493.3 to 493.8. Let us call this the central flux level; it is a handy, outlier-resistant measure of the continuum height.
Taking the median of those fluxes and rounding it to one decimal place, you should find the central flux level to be 10.3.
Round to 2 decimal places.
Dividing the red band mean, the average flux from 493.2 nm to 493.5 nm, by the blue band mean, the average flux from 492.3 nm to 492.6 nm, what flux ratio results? 1.23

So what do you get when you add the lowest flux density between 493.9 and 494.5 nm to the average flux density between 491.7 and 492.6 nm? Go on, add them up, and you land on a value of 17.9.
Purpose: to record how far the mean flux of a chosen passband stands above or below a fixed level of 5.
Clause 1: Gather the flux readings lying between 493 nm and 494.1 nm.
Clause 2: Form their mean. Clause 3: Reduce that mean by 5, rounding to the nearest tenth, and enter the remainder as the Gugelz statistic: 5.3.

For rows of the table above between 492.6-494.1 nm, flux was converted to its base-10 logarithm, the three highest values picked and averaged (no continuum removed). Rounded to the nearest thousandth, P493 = 1.044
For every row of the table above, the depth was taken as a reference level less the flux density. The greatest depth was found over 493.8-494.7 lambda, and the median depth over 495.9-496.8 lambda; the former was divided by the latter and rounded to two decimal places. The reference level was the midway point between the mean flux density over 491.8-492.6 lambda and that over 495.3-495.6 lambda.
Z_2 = -0.53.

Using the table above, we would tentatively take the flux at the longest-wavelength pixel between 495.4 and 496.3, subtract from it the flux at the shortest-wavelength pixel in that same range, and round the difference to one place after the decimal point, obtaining -0.2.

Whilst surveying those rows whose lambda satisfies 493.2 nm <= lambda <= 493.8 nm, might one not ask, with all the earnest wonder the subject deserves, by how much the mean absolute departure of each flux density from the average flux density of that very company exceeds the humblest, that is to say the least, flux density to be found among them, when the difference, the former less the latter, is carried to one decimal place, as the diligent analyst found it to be -9.6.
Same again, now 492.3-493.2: -8.1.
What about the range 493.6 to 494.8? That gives -8.4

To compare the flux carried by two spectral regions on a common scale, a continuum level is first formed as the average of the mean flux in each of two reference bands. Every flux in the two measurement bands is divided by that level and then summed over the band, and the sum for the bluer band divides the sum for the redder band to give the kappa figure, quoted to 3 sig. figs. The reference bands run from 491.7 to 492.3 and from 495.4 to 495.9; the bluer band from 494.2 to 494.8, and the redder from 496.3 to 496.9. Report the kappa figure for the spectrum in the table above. 1.03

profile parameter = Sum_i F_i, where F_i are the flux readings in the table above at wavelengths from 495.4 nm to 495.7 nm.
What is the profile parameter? 20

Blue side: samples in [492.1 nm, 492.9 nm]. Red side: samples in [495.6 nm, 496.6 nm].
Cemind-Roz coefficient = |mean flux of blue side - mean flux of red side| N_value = 1.6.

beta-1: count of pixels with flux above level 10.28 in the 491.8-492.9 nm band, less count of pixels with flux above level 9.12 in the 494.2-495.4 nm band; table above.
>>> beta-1 -7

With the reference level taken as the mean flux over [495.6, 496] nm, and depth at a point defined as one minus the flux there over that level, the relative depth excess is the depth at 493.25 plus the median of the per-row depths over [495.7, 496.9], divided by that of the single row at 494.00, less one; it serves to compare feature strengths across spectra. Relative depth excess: -1.1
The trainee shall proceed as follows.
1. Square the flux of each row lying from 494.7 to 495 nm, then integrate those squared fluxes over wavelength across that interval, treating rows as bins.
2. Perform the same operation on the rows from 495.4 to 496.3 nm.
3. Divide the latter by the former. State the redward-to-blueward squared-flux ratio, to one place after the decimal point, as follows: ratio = 3.1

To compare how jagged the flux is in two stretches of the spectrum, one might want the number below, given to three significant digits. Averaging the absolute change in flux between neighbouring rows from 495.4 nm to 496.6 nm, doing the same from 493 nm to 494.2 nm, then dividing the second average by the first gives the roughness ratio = 1.25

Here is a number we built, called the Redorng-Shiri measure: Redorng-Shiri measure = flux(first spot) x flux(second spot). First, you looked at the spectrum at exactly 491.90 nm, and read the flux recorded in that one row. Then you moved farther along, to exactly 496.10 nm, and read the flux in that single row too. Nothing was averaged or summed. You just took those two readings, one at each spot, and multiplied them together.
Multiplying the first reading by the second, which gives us 94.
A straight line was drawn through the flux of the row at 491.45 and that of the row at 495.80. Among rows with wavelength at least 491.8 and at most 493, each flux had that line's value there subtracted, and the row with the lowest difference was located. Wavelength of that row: 492.50 nm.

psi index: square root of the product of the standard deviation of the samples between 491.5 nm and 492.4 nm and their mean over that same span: 1.7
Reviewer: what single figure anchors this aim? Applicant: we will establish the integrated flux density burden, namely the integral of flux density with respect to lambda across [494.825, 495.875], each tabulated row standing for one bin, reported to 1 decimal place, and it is 10.5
